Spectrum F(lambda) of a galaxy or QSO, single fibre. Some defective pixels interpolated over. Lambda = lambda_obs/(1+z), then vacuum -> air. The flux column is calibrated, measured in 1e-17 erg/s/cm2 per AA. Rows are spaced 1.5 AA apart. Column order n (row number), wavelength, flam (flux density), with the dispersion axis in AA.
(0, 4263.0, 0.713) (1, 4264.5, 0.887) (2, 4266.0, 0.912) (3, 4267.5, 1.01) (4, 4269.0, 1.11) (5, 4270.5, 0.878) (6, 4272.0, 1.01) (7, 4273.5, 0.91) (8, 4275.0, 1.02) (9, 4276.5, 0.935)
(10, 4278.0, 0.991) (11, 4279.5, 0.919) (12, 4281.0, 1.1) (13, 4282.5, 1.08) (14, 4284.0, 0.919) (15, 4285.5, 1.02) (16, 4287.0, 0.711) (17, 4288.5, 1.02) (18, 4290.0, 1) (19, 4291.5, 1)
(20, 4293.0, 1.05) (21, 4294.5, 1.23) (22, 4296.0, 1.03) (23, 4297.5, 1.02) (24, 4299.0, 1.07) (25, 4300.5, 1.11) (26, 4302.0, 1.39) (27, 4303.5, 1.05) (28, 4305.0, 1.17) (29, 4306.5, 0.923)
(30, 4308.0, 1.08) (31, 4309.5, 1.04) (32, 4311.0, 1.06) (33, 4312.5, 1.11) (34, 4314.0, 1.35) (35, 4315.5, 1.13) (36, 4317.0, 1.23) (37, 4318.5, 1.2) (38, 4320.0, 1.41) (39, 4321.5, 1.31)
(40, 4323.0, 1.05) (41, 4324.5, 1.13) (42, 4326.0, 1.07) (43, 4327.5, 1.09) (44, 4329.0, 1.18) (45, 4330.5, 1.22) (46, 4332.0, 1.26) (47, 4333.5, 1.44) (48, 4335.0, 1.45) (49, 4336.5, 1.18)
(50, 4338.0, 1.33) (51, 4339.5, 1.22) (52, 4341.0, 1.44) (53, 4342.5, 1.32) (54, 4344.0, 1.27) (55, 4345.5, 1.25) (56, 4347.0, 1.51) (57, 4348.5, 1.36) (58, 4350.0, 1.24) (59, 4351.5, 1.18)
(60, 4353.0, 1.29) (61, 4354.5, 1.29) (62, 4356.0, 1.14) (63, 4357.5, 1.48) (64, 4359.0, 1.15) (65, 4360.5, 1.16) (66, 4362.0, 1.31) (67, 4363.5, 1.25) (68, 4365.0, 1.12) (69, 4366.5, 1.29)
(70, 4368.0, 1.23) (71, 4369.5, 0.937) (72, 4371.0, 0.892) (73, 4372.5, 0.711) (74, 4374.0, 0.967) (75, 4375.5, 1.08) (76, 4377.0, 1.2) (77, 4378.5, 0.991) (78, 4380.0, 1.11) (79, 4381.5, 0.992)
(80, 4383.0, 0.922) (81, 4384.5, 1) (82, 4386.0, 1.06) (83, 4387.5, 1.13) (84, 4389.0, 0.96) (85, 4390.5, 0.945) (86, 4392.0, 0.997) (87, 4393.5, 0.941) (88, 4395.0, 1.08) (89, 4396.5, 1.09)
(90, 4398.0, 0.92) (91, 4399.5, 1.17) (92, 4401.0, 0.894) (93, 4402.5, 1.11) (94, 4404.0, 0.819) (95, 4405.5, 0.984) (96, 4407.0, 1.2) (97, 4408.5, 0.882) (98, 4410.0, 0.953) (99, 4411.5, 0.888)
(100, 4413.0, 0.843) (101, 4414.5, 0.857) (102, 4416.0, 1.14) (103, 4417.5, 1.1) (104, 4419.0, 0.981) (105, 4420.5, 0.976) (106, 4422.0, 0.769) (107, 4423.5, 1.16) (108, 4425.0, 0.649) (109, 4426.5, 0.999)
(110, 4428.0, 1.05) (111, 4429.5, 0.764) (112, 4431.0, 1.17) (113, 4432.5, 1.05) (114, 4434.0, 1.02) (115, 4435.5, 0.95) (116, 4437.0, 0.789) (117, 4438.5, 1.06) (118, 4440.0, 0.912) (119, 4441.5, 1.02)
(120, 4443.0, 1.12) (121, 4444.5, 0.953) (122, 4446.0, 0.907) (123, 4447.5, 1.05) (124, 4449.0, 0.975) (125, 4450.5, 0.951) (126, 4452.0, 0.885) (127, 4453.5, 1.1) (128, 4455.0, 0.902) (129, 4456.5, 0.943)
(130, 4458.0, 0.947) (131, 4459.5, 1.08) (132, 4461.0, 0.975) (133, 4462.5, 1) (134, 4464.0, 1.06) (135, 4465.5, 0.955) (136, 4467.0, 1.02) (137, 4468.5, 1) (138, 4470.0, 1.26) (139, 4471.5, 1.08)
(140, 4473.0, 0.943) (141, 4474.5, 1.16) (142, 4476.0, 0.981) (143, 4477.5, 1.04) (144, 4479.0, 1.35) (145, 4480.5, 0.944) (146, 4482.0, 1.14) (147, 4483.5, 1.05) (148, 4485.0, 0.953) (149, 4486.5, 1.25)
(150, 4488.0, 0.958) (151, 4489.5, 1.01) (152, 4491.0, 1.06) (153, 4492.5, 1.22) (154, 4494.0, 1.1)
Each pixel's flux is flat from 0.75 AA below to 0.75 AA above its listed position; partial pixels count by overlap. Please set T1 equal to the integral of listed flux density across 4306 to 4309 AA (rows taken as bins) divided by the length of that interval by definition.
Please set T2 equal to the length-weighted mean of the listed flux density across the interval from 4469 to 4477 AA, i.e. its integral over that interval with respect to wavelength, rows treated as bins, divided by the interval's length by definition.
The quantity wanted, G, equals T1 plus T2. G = 2.09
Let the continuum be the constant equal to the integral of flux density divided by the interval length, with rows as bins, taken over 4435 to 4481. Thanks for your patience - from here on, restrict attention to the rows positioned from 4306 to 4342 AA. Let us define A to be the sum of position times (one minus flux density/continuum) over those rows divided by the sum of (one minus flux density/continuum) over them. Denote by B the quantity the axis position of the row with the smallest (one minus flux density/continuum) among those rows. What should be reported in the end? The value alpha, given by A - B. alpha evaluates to -6.8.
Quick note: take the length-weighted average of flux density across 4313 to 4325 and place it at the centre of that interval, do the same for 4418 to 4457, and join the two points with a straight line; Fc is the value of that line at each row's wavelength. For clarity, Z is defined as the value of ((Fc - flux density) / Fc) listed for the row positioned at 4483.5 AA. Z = -0.213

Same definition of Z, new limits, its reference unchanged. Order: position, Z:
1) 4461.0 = -0.065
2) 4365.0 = 0.005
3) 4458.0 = -0.027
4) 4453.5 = -0.181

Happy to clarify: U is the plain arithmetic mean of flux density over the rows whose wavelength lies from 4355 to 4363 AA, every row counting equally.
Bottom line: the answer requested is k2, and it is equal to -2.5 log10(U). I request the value -0.241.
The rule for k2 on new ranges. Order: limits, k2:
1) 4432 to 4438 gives 0.053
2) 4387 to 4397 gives -0.022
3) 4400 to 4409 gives 0.020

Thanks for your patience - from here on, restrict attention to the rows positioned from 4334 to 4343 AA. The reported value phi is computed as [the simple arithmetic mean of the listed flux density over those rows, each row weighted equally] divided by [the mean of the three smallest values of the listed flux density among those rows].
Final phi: 1.067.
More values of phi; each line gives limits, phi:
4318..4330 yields 1.103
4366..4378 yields 1.226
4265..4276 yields 1.087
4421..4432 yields 1.289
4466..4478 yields 1.088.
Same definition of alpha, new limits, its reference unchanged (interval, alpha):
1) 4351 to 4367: 1.4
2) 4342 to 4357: 1.6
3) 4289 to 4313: 0.0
